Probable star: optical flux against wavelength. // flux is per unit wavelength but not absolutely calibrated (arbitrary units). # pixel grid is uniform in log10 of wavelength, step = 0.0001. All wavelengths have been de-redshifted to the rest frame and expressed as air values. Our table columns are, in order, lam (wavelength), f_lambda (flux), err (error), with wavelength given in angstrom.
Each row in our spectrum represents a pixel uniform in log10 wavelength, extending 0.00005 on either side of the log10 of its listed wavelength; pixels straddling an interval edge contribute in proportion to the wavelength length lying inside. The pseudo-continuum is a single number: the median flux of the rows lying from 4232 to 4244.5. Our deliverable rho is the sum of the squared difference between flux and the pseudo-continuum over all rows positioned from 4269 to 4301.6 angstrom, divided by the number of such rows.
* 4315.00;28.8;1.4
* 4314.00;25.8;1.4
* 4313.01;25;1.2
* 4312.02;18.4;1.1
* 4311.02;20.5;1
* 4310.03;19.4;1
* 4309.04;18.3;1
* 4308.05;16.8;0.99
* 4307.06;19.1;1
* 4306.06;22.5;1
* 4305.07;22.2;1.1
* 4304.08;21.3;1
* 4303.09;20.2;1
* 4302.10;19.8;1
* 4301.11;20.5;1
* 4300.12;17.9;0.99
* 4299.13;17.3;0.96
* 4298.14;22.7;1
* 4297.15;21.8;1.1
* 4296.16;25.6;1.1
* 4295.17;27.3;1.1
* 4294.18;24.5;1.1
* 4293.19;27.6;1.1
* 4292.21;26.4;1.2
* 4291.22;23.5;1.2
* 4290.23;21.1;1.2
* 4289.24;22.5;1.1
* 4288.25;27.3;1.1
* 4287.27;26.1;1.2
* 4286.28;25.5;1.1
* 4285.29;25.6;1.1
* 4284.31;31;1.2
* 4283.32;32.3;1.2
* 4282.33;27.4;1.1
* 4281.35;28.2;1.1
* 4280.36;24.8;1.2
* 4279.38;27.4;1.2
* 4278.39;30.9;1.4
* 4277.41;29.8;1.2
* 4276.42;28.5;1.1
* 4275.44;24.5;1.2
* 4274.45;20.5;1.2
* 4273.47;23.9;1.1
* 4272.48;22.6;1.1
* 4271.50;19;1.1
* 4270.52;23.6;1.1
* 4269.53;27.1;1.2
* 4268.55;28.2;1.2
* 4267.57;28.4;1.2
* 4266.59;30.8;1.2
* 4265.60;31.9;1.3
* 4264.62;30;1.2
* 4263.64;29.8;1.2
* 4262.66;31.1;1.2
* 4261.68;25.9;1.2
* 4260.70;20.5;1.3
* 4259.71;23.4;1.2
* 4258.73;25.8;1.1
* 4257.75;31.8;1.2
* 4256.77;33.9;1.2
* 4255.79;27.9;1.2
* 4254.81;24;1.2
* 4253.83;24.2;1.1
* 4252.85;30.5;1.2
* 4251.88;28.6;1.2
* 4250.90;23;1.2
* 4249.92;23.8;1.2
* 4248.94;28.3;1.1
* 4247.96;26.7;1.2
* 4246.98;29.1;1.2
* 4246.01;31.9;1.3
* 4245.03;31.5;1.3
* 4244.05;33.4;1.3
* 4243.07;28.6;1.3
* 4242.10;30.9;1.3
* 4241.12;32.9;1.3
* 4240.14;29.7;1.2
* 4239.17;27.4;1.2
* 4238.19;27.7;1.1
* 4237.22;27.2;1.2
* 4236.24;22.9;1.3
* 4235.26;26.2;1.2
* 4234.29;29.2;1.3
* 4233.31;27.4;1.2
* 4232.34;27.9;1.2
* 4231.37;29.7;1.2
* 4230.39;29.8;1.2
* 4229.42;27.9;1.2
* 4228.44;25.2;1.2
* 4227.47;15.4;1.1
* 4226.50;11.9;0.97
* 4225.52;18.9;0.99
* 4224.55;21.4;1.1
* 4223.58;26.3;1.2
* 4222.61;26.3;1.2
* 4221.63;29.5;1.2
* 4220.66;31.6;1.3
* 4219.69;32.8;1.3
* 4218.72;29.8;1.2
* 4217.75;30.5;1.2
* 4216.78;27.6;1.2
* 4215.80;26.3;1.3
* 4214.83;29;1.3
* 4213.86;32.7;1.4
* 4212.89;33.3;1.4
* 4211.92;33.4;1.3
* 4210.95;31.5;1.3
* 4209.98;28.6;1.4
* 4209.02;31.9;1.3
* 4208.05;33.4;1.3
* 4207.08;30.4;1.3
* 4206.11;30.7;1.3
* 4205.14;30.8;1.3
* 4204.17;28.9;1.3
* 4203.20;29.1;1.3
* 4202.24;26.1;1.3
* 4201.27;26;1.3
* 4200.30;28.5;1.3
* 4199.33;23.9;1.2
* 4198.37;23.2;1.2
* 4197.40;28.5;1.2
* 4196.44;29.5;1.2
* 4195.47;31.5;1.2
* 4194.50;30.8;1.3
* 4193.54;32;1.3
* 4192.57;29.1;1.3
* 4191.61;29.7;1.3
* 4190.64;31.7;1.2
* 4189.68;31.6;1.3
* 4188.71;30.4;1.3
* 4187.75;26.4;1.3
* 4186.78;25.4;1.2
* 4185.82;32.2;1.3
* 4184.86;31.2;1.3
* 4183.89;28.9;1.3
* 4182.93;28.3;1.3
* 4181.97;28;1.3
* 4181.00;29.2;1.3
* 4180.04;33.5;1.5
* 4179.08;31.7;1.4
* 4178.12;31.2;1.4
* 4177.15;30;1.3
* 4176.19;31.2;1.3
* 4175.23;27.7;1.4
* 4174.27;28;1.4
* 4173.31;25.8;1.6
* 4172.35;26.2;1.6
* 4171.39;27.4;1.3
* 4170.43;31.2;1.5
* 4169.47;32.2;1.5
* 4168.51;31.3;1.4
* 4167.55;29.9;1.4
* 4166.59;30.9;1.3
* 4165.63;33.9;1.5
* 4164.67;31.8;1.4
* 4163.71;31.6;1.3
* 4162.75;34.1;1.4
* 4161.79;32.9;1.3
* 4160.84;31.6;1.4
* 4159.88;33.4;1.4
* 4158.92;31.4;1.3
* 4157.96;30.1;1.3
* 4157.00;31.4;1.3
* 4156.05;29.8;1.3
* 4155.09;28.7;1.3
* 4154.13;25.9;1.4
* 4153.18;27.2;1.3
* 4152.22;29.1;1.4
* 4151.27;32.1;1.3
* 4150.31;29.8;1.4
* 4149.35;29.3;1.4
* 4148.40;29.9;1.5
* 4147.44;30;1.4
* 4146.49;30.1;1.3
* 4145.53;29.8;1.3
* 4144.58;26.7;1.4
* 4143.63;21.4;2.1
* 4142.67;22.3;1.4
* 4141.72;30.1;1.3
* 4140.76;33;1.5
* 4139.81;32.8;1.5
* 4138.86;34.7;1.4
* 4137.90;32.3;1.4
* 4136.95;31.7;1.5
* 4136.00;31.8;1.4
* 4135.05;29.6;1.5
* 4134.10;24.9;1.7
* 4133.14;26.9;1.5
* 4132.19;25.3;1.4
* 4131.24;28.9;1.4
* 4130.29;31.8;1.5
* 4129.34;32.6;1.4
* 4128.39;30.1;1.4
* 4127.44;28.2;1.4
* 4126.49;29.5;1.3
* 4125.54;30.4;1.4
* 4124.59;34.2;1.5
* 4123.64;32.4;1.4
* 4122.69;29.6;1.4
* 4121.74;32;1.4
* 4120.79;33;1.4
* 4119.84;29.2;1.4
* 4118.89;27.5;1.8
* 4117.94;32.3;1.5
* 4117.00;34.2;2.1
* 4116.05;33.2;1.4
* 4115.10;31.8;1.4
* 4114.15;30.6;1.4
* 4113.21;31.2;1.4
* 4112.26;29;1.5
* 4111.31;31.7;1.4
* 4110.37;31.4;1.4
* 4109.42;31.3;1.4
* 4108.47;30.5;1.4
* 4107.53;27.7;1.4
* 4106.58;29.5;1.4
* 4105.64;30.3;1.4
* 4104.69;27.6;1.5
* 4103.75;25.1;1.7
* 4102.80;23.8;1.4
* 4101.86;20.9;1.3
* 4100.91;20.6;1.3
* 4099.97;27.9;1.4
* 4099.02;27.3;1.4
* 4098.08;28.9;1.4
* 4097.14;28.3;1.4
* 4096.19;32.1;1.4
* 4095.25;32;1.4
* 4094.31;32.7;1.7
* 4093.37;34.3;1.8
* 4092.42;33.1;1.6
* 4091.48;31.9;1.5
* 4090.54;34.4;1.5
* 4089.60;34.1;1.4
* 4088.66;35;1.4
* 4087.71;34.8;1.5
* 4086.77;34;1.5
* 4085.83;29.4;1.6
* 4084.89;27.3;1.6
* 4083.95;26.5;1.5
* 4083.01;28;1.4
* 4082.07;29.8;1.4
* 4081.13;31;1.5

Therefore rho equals 22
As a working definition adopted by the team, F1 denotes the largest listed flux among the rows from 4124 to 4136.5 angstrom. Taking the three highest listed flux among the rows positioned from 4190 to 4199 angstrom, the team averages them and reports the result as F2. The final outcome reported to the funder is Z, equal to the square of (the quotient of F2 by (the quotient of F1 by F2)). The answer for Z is 867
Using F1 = 34.2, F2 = 31.7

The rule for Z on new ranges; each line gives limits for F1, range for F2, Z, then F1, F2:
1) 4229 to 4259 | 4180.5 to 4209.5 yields 975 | 33.9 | 32.5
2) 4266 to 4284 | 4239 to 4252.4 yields 1100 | 32.3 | 32.7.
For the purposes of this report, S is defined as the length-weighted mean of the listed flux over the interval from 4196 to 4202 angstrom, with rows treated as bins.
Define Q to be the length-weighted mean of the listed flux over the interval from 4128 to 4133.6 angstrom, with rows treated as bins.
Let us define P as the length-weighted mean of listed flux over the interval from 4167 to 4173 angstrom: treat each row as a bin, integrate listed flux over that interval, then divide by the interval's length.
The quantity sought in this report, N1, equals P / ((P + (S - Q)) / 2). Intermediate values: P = 30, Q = 29.3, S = 26.6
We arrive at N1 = 2.2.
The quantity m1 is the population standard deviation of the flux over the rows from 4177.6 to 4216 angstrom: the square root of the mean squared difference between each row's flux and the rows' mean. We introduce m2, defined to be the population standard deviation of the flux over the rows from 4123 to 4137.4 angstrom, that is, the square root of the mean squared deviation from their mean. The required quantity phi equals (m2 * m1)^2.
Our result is 45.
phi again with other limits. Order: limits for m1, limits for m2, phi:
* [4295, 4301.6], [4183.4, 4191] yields 69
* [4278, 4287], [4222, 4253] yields 142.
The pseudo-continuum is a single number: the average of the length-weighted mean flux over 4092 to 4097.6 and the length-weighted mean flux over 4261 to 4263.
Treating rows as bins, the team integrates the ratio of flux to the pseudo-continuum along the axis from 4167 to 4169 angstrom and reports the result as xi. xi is 2.1 angstrom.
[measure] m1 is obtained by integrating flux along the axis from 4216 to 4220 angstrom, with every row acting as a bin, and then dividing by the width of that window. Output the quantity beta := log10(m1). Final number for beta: 1.47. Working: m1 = 29.7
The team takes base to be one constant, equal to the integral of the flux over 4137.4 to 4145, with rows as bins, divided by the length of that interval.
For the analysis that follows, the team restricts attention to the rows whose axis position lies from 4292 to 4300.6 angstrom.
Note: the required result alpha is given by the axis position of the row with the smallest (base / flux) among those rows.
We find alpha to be 4293.19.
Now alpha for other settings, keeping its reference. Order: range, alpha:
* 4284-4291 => 4284.31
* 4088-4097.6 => 4088.66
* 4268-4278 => 4277.41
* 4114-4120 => 4117.00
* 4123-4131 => 4124.59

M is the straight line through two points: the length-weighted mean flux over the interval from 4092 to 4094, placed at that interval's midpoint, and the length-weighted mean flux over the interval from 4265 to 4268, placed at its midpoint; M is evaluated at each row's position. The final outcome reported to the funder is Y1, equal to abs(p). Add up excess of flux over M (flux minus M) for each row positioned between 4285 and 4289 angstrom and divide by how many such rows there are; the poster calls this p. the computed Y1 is 3.9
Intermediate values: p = -3.9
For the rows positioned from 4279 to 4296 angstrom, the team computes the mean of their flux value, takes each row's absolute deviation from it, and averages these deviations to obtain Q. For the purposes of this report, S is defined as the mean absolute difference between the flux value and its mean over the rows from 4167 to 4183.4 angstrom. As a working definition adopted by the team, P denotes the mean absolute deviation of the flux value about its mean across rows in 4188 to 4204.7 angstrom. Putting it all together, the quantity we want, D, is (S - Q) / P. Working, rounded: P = 2.0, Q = 2.05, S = 1.88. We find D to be -0.1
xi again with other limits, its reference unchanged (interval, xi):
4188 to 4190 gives 2.0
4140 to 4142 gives 2.1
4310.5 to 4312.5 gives 1.3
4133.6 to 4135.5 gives 1.7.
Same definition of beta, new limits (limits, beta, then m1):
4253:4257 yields 1.44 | 27.3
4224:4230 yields 1.31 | 20.4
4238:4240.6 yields 1.45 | 28.3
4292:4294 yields 1.43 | 26.8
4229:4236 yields 1.45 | 28.1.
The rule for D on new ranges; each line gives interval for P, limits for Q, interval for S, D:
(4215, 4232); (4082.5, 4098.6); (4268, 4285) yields 0.1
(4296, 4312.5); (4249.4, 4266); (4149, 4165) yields -0.9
